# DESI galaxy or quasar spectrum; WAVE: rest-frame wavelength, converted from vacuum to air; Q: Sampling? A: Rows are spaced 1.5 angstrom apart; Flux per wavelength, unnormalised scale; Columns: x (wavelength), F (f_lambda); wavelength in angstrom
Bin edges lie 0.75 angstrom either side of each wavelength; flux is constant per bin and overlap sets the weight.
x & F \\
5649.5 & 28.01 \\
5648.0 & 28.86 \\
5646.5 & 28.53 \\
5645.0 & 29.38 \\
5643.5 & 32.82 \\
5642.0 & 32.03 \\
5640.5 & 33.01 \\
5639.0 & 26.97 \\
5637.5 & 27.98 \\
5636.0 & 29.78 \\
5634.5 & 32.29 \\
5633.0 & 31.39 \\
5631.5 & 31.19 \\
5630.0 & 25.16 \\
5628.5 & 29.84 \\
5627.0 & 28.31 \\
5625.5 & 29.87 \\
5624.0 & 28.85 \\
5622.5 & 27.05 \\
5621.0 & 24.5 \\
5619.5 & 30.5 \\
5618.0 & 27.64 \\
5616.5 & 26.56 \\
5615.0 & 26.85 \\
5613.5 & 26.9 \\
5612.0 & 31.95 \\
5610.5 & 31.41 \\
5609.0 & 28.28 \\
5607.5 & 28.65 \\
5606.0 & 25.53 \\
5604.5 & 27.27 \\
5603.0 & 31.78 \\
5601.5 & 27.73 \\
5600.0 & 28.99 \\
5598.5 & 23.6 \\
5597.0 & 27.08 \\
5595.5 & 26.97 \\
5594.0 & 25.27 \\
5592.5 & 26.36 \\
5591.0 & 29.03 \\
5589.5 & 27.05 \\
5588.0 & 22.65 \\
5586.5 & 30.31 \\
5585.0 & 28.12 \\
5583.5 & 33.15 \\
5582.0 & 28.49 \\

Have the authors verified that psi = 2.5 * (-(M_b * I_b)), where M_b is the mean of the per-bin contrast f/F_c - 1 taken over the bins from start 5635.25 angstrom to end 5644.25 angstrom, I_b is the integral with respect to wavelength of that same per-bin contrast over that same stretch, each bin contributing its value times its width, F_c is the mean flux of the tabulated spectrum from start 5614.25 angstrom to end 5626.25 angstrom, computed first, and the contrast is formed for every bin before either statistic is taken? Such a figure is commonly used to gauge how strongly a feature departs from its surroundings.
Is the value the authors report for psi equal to -0.214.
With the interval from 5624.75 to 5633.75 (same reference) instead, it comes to -0.072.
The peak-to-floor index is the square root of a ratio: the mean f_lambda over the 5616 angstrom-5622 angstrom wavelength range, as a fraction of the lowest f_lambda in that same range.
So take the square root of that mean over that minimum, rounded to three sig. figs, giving 1.06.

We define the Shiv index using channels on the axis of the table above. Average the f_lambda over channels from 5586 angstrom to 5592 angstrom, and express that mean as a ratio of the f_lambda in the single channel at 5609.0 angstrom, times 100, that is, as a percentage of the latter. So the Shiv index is 96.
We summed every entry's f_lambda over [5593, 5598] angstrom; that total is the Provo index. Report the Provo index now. 79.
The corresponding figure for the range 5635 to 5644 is 183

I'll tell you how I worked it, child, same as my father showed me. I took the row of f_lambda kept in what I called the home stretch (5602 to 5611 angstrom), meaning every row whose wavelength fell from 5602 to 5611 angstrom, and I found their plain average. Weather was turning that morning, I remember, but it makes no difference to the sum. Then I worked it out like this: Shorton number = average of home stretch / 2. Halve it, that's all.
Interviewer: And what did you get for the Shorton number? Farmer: 14.4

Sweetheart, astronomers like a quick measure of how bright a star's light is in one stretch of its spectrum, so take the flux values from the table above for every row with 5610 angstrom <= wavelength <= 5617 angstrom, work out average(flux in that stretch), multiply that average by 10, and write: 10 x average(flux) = 287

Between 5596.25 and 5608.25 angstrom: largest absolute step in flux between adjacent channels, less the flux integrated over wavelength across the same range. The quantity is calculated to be -326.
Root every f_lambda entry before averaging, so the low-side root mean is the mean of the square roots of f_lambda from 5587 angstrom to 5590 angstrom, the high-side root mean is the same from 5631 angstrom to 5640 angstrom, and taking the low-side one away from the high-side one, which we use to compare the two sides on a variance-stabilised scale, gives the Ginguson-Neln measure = 0.5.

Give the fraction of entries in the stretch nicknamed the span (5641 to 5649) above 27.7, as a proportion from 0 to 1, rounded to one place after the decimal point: 1.0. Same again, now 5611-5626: 0.4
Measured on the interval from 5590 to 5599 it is 0.2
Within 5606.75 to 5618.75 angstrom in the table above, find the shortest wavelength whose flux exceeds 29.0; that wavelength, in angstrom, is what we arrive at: 5610.5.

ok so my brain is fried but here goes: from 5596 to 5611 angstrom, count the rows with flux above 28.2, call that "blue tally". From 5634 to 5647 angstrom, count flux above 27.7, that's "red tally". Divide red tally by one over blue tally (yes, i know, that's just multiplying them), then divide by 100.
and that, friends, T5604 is 0.40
